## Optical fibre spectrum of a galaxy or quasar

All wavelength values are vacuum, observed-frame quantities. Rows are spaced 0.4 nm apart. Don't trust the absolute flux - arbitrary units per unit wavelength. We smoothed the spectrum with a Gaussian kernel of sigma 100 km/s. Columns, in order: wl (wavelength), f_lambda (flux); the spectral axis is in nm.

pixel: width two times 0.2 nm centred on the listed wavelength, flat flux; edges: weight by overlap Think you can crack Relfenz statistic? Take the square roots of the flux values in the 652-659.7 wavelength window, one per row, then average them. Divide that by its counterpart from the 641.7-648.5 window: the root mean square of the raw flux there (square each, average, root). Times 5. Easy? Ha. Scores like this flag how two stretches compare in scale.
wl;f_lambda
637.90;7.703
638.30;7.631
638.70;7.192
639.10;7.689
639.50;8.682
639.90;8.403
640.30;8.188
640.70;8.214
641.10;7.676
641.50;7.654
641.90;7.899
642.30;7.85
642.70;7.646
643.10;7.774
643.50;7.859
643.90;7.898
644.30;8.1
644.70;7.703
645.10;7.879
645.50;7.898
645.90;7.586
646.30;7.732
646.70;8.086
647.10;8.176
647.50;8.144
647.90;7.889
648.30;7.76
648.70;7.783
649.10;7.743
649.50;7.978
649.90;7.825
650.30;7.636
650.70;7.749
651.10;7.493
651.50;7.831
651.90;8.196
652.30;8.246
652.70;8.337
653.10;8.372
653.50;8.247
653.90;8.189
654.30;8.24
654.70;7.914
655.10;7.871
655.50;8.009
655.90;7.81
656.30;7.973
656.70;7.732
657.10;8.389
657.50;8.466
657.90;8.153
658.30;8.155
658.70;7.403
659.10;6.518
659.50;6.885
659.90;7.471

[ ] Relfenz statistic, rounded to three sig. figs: 1.79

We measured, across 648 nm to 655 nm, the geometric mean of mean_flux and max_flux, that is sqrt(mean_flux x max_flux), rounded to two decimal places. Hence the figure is 8.17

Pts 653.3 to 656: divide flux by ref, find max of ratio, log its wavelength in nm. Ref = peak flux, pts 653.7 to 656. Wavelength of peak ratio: 653.50 nm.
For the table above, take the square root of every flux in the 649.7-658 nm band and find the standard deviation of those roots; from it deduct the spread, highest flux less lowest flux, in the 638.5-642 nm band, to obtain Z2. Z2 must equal -1.4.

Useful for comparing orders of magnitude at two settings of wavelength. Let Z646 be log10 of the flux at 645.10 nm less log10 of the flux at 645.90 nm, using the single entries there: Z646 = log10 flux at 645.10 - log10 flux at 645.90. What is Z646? 0.02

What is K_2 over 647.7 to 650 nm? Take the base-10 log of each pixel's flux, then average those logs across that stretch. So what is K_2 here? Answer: 0.894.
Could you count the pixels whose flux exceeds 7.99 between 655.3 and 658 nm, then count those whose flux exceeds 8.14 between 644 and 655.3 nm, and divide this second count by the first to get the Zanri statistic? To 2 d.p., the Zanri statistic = 2.25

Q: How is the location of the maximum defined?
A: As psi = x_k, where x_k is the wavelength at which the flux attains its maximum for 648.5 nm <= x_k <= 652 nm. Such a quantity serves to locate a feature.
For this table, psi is 651.90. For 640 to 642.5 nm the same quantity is 640.70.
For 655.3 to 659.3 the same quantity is 657.50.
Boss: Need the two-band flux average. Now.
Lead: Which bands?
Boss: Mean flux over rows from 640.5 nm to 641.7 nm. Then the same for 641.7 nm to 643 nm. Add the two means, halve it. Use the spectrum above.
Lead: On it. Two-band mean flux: 7.82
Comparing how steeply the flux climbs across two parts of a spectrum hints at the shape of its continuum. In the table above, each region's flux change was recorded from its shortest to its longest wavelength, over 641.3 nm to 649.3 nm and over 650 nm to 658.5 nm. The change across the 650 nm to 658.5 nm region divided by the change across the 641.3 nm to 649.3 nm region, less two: 4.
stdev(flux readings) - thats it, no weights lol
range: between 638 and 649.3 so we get 0.29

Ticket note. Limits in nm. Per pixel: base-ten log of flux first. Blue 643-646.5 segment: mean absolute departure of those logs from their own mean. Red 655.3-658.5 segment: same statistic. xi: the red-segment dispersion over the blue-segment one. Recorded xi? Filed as 1.8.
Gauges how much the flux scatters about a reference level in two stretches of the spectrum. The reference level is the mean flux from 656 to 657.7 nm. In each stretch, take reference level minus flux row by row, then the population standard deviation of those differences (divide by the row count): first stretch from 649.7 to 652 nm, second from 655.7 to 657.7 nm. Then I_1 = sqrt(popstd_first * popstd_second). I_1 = 0.255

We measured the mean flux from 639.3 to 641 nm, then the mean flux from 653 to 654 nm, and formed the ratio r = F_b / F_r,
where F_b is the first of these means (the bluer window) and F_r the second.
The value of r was 1.01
